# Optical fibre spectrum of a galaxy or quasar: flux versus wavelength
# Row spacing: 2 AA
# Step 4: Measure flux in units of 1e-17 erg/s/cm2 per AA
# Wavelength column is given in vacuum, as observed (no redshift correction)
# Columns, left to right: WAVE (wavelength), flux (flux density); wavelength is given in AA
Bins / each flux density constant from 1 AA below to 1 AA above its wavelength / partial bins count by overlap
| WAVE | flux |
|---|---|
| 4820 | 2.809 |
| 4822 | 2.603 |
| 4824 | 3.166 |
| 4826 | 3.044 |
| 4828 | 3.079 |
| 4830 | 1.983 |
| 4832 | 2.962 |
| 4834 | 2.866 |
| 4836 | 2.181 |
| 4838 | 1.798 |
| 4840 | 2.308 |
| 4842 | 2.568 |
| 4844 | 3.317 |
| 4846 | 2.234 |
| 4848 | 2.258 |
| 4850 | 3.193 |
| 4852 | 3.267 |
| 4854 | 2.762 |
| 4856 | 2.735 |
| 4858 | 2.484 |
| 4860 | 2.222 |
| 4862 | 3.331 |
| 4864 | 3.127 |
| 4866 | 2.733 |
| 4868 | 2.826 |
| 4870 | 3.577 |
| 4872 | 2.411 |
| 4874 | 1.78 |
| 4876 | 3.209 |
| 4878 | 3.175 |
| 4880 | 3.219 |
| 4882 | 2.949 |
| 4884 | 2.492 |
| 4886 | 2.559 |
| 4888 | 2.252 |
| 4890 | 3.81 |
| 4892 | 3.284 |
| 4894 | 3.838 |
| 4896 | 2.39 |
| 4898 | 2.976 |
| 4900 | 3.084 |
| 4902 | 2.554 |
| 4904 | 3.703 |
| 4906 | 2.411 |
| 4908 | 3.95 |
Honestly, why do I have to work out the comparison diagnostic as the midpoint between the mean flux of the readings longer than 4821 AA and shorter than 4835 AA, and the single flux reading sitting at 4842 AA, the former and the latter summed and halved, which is 2.69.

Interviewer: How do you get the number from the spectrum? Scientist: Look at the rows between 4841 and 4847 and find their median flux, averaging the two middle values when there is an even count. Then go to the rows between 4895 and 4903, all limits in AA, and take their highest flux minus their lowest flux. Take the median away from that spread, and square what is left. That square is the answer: 3.5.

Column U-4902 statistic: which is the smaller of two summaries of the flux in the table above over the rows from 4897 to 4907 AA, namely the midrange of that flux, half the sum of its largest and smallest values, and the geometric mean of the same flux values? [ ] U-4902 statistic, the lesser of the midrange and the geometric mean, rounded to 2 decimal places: 2.91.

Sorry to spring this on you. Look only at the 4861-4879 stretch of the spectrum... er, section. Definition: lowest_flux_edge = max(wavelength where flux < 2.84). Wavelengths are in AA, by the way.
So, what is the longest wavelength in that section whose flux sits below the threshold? 4874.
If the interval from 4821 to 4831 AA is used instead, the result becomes 4830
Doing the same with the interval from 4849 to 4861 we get 4860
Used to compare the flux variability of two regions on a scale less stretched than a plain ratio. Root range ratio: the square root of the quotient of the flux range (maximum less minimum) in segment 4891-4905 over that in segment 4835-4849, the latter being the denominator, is 0.98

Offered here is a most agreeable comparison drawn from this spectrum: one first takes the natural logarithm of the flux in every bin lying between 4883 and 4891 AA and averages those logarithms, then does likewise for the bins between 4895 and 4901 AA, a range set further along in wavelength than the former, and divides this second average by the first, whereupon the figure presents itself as 1.03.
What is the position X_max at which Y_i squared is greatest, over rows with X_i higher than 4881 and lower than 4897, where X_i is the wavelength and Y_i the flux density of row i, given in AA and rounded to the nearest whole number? 4894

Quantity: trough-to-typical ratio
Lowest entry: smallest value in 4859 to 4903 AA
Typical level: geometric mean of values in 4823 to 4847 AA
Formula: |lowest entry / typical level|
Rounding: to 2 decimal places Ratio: 0.69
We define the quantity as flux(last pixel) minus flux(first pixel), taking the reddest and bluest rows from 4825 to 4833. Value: -0.08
